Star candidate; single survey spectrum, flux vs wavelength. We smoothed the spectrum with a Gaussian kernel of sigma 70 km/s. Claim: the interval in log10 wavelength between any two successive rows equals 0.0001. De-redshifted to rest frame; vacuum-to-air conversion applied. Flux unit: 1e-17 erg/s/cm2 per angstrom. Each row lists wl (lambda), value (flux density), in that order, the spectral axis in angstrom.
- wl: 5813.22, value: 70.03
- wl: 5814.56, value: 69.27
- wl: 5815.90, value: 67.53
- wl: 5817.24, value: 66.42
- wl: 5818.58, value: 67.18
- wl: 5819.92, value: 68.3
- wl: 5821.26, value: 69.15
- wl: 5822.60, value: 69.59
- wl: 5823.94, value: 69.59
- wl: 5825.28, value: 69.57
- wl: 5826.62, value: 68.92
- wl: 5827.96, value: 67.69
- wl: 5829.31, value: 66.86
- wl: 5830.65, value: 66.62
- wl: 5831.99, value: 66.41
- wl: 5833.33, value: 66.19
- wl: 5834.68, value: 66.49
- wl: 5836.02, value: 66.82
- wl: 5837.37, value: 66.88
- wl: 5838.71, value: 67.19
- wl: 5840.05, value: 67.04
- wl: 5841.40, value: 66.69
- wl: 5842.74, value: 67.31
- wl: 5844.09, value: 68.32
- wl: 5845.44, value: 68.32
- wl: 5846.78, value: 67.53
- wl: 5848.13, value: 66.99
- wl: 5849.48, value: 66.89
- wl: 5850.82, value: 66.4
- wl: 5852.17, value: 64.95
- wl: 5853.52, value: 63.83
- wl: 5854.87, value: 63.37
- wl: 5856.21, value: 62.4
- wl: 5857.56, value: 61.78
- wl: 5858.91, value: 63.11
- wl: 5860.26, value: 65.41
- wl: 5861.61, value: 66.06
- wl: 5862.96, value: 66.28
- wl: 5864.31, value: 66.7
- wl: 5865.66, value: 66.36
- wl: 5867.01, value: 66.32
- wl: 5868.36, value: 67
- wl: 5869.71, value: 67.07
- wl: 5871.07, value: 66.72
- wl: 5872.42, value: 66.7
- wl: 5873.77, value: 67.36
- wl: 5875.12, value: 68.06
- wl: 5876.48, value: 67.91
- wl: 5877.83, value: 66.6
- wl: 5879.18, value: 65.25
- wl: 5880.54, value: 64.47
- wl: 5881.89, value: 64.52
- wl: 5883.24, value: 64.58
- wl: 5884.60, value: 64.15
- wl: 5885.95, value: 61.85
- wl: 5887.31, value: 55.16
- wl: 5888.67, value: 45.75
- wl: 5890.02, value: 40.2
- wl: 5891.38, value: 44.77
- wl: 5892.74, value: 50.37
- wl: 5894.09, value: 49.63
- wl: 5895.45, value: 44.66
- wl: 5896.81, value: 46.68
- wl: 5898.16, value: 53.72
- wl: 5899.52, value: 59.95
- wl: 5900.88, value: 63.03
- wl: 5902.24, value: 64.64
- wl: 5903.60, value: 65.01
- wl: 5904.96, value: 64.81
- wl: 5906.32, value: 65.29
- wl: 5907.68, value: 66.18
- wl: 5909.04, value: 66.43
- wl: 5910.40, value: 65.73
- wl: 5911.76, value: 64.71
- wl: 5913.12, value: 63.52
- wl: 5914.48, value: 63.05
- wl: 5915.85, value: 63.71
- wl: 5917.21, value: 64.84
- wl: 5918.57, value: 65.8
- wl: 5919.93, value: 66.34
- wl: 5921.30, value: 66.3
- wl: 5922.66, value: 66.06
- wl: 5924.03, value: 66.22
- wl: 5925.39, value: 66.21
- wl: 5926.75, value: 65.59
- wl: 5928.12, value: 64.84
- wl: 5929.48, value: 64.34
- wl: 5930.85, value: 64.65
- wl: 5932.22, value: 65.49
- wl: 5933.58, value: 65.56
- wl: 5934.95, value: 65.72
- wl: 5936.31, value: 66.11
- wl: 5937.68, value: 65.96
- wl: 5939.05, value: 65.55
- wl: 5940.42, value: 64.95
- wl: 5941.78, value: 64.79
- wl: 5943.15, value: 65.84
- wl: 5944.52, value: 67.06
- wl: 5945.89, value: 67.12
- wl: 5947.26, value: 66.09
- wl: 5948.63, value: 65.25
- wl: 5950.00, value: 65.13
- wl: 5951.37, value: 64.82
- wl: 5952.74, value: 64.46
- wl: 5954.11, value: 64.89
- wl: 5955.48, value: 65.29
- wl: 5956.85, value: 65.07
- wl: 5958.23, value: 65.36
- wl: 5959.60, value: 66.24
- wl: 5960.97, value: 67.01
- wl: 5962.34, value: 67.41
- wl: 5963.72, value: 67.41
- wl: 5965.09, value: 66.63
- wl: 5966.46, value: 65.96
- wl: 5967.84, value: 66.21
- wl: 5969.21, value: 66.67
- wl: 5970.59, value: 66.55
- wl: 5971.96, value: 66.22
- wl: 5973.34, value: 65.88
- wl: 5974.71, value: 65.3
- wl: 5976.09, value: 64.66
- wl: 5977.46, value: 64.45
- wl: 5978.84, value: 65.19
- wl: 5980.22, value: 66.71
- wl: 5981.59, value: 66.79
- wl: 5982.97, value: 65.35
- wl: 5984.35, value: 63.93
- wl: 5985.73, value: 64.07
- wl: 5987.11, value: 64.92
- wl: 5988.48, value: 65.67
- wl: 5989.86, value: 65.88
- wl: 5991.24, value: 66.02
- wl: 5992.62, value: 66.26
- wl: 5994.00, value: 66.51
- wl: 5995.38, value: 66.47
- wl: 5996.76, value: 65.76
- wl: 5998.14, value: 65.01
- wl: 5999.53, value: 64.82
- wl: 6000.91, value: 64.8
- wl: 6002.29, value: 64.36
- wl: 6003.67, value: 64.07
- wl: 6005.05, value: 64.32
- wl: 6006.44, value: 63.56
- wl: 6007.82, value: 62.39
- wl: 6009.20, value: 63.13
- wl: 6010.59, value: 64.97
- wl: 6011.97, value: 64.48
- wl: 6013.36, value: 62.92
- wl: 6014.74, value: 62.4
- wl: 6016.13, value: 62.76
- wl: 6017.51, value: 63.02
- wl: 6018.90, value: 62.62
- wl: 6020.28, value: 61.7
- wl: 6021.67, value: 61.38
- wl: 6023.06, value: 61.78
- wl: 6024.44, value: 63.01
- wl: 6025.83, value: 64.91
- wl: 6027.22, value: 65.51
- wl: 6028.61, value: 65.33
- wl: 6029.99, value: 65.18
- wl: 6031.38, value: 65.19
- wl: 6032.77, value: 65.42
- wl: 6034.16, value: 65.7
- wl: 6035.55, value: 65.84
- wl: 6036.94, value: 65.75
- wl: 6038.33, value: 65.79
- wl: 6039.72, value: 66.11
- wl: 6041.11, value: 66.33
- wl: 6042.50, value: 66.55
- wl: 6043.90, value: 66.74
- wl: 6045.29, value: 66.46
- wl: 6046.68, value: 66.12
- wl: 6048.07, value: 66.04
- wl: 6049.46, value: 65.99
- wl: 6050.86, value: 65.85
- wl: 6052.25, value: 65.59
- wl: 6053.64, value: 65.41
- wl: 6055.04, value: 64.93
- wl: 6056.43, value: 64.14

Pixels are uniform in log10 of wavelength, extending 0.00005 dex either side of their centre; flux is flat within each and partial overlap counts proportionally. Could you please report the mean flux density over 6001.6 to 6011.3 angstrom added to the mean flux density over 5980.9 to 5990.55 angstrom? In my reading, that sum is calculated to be 129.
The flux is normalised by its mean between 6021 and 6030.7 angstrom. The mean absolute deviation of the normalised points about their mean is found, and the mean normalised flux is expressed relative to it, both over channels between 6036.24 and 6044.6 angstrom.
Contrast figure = 202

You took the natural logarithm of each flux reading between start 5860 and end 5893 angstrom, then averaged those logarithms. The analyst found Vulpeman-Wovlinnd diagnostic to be 4.12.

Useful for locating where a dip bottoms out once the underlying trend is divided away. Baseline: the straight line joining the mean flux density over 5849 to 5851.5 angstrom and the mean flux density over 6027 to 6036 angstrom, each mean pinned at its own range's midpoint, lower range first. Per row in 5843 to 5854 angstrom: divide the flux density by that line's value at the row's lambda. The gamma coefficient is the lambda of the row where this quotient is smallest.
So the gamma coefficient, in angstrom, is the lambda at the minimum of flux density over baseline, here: 5853.52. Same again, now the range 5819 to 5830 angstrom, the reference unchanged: 5829.31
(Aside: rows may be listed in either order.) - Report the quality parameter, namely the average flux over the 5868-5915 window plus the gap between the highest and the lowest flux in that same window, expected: 89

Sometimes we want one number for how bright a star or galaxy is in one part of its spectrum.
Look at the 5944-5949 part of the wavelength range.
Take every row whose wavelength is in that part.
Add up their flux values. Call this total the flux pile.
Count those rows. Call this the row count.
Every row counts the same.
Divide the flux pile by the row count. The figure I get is 66.4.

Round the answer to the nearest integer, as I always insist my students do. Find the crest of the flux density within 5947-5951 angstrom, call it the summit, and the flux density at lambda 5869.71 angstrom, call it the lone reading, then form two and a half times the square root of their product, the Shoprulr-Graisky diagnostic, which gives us 166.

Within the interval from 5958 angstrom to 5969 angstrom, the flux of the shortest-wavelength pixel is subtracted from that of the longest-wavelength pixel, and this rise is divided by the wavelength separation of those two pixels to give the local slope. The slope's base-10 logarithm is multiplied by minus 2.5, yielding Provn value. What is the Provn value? 2.6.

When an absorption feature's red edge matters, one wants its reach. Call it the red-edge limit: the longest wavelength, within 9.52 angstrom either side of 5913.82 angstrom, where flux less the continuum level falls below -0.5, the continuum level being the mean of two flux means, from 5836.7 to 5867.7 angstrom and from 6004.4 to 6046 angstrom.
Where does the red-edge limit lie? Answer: 5915.85 angstrom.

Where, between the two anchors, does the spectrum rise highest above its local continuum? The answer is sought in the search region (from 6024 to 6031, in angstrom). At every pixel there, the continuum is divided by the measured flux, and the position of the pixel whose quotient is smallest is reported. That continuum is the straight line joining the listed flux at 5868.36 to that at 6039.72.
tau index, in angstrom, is 6027.22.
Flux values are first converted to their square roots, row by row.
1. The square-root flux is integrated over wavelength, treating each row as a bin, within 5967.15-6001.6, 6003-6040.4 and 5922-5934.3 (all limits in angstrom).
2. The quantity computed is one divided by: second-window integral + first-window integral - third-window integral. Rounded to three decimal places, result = 0.002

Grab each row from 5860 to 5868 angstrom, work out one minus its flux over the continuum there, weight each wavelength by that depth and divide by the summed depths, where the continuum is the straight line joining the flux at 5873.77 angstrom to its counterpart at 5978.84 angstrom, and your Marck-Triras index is 5863.1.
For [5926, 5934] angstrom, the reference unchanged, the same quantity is 5929.9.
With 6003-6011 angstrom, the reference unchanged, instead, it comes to 6007.0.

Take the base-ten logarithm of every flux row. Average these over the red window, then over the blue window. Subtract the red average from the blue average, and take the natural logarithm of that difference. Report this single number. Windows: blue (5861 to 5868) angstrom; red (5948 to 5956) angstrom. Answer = -4.7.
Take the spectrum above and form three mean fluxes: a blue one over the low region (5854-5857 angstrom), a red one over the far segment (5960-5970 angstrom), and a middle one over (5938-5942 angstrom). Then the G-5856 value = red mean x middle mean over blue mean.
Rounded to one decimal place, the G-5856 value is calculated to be 69.1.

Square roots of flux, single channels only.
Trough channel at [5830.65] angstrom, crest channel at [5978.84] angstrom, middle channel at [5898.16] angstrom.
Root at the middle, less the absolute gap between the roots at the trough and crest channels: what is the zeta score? 7.24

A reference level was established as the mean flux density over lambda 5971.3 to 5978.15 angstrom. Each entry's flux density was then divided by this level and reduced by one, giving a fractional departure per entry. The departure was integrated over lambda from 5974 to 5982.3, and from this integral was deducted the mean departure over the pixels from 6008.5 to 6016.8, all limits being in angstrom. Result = 0.06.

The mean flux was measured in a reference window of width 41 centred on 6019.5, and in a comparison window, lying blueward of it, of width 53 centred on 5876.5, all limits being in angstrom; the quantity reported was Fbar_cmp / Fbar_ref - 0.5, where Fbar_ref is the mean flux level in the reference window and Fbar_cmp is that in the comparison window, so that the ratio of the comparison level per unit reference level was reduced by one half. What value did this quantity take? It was 0.45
